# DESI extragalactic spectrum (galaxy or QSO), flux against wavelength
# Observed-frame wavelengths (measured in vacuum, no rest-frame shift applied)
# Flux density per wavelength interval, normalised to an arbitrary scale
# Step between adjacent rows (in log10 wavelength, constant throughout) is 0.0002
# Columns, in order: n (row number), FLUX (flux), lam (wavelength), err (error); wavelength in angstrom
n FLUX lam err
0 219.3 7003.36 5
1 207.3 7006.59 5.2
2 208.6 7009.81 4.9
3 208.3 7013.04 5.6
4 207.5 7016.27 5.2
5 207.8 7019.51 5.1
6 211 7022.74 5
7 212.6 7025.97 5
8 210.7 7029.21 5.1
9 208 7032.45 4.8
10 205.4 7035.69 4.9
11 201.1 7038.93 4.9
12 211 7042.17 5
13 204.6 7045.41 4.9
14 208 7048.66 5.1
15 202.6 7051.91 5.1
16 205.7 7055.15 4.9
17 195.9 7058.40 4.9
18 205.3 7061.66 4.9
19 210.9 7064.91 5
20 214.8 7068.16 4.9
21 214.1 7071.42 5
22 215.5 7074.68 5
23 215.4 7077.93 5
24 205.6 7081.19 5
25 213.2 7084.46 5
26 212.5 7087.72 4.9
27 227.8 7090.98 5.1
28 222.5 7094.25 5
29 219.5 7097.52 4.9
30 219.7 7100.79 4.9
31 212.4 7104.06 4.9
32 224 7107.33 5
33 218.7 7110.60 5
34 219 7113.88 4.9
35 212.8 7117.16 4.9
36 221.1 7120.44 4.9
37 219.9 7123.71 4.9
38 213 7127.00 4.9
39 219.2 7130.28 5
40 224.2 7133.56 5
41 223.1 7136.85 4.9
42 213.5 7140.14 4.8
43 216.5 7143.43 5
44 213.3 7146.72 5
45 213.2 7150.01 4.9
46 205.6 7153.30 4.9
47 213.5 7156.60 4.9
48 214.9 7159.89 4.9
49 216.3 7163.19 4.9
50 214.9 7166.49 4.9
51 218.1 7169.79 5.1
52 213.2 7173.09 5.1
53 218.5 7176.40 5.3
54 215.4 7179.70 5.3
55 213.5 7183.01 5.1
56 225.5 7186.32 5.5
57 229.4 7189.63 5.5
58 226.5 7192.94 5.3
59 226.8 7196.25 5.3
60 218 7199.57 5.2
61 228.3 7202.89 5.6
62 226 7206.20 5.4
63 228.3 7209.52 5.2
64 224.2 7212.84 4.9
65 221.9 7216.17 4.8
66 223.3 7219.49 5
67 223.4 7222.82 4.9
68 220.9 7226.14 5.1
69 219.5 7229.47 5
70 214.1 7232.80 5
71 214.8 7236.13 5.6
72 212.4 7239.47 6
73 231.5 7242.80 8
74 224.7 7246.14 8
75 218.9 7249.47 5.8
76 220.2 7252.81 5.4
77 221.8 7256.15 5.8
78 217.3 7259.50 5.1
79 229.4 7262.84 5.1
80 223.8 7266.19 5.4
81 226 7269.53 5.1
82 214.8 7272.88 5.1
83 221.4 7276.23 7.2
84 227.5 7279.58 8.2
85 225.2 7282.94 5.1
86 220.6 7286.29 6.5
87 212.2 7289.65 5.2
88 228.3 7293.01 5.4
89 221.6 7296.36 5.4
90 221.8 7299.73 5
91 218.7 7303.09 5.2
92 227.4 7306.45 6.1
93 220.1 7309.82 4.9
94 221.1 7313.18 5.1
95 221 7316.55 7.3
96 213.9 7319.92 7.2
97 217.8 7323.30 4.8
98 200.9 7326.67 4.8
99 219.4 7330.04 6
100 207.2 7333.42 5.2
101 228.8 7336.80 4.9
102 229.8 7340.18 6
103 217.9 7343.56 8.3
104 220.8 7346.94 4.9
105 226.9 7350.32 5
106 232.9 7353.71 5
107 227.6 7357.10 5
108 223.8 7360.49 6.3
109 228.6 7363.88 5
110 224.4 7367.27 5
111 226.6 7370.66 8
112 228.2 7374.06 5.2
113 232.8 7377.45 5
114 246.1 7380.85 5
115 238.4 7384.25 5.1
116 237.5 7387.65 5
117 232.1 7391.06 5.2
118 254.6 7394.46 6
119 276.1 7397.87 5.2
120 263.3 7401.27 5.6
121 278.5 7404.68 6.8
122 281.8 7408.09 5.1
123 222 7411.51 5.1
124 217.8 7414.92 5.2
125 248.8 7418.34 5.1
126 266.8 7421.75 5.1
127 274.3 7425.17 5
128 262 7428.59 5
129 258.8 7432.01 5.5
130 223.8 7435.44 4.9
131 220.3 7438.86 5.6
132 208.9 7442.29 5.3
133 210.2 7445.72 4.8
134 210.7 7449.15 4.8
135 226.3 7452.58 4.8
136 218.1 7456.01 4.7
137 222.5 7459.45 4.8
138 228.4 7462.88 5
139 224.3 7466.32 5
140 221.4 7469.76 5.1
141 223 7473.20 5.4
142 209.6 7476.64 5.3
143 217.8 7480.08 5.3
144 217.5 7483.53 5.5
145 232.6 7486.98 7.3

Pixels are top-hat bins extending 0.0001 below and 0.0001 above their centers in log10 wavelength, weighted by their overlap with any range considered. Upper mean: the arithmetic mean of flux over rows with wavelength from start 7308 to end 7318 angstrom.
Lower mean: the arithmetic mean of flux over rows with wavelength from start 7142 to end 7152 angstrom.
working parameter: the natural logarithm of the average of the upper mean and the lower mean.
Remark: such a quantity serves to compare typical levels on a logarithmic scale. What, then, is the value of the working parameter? 5.38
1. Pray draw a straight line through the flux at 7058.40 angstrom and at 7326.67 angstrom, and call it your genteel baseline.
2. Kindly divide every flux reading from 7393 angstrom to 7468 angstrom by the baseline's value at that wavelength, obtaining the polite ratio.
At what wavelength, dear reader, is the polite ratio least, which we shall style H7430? 7442.29 angstrom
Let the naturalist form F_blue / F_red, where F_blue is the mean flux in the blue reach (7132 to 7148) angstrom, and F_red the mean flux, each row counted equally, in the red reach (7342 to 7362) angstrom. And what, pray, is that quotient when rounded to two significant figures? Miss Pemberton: 0.97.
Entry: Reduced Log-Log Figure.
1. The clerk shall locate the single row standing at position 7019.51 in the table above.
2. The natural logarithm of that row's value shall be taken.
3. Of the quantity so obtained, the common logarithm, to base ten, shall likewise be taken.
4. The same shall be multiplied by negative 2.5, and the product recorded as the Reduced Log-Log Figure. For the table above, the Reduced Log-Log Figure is -1.82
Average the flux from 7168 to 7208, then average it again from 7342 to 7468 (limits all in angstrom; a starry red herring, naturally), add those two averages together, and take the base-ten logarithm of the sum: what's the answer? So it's 2.66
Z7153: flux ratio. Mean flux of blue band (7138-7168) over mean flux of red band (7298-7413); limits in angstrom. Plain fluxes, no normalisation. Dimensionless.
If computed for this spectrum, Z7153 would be 0.92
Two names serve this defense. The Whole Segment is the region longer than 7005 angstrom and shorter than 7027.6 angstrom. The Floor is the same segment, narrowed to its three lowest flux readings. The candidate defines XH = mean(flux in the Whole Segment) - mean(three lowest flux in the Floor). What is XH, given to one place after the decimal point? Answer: 1.5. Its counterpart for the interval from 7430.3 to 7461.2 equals 12.2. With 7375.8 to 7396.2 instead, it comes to 6.1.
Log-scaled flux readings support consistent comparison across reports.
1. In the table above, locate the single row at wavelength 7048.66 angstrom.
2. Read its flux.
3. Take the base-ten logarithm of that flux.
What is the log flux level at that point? 2.32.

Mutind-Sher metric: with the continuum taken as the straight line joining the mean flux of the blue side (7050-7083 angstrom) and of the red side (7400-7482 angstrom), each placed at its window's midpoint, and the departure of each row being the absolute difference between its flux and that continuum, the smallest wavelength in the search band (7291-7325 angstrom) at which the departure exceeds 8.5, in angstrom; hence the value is 7319.92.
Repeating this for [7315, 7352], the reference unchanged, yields 7319.92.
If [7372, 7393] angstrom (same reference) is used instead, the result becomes 7380.85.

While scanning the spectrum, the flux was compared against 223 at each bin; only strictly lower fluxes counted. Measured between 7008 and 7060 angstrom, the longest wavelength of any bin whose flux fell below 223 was 7058.40 angstrom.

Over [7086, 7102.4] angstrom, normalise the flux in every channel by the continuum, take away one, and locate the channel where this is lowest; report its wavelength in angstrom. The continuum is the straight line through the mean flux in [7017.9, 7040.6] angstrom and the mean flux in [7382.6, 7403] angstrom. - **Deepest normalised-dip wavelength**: 7087.72 angstrom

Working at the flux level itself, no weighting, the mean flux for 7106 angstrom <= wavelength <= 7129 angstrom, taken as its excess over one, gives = 217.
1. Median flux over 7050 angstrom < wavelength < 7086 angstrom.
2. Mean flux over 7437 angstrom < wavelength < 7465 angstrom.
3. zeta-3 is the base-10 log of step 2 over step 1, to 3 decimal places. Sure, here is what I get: 0.015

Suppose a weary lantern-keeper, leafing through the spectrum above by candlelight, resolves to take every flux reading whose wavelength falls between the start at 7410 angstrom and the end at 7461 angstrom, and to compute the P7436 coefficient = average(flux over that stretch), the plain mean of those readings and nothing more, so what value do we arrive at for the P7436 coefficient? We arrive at 233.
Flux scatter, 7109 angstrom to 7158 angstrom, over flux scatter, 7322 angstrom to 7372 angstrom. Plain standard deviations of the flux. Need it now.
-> 0.6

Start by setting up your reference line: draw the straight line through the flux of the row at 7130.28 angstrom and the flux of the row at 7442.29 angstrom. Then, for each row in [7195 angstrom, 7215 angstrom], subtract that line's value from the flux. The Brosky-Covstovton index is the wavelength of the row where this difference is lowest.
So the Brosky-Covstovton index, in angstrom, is 7199.57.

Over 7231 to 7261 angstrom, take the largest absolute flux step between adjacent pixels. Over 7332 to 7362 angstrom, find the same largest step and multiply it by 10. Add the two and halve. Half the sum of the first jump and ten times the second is 118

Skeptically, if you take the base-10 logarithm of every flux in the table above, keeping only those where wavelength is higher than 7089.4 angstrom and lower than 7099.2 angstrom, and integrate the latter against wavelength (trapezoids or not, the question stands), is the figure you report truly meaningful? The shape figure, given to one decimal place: 23.0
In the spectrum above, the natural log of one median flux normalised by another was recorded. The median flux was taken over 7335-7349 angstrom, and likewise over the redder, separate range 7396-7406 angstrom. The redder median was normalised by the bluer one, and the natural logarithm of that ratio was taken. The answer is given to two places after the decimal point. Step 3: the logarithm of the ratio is 0.21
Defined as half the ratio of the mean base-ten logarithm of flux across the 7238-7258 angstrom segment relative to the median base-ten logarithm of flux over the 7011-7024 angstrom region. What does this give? 0.5059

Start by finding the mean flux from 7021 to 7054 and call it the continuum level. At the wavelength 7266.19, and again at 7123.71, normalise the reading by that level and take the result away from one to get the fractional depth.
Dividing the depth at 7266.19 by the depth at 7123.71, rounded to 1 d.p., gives 1.3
